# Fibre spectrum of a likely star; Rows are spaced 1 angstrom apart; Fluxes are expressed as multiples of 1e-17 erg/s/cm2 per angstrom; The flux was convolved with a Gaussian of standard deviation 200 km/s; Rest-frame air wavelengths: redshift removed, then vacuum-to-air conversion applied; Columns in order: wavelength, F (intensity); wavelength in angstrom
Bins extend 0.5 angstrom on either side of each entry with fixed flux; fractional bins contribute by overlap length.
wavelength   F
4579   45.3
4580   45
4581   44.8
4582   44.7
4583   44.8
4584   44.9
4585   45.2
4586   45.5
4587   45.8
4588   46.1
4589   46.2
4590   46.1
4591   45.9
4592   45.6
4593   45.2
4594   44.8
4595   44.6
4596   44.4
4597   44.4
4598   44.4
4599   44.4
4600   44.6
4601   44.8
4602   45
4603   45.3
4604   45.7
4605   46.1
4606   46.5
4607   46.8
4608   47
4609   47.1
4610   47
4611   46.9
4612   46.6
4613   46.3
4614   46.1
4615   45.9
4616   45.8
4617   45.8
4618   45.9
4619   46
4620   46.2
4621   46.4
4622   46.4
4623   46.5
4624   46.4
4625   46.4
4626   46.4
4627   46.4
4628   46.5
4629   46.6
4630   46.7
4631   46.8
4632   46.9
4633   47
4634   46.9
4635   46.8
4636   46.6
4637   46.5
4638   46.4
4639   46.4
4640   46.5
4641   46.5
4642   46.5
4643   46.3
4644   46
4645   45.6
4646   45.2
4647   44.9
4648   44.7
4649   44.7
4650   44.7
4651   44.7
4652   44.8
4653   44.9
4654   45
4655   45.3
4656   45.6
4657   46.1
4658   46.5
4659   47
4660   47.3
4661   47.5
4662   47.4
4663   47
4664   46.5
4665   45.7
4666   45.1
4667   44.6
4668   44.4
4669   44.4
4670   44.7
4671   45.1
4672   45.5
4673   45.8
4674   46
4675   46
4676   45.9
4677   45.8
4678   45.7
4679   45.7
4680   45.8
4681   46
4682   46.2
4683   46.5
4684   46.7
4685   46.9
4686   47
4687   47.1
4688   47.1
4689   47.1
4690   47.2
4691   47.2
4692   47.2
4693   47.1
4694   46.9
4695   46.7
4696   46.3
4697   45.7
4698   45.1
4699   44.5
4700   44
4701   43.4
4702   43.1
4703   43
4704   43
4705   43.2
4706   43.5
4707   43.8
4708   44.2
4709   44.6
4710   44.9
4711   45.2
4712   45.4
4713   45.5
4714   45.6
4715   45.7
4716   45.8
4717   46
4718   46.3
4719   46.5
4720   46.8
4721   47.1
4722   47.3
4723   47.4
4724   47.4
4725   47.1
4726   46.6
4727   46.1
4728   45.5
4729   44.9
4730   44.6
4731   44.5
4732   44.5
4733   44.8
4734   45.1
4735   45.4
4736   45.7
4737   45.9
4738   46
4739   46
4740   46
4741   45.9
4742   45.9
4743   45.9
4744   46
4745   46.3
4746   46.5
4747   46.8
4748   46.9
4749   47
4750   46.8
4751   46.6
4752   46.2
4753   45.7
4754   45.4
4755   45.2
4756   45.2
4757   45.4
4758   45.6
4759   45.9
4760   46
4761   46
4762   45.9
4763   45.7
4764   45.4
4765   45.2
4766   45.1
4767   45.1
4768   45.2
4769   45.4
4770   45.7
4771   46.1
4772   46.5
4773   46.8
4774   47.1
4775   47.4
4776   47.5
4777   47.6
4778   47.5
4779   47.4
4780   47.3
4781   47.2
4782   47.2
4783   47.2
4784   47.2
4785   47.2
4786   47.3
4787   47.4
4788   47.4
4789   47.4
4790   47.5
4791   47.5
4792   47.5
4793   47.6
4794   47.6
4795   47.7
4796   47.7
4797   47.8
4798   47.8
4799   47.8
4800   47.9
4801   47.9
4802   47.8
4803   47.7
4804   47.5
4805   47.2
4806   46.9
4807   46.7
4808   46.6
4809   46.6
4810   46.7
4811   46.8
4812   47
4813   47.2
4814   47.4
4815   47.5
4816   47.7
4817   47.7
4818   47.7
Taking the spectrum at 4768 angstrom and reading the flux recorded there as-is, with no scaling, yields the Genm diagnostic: 45.2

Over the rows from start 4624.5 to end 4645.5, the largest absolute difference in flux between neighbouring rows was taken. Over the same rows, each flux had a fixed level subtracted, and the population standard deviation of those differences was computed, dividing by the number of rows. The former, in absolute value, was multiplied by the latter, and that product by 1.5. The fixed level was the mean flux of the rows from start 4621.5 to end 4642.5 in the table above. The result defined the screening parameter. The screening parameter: 0.18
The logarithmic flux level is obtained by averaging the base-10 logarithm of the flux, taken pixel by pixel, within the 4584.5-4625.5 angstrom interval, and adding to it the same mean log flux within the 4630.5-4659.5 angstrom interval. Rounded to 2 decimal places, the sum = 3.32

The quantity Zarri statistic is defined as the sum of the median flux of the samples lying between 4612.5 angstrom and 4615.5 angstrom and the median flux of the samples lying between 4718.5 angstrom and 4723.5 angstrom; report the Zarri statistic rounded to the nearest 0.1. 93.2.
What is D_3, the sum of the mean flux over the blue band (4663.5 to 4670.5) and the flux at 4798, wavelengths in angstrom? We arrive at 92.9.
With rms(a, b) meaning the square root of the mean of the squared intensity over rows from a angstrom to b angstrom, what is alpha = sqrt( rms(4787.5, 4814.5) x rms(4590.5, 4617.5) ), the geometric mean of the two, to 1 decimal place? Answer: 46.5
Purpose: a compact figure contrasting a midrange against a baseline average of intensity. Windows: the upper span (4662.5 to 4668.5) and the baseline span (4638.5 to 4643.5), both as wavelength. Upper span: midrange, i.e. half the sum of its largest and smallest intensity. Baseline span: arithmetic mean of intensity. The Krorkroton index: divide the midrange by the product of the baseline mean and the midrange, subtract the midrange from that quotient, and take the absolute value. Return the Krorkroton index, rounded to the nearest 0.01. 45.68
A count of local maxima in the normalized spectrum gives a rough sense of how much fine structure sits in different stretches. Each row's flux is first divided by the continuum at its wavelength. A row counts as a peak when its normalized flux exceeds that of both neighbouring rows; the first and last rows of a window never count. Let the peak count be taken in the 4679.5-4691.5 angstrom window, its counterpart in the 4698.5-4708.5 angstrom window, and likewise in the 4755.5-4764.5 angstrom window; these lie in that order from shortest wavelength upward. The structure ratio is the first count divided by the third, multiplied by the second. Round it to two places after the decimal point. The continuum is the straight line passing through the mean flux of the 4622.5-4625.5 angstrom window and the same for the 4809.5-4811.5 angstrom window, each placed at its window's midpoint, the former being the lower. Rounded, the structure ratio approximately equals 0.00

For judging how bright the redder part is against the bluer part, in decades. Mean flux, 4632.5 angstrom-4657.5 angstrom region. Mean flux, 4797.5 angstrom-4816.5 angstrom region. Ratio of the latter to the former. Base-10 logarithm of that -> 0.014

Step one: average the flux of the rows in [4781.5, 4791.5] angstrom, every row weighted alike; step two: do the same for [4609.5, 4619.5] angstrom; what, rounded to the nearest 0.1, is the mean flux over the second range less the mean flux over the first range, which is -1.1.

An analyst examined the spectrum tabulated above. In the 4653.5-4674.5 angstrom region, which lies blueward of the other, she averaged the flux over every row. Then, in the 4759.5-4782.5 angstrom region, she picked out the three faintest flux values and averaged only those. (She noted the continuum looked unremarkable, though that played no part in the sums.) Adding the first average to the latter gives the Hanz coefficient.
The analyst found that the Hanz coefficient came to 91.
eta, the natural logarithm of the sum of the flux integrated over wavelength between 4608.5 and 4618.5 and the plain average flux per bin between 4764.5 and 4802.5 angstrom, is 6.24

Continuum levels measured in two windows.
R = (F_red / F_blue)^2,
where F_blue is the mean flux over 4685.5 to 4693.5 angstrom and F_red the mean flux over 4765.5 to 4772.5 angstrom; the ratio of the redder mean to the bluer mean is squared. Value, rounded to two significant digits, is 0.94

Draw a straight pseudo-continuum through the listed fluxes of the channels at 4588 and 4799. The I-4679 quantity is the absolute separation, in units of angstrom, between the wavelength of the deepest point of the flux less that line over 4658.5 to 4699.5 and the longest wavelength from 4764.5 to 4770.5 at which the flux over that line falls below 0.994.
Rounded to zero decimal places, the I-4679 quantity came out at 71 angstrom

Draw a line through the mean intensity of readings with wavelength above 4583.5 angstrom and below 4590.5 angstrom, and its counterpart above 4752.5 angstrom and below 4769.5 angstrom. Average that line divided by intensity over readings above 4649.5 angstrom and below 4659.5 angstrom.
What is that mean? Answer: 1.00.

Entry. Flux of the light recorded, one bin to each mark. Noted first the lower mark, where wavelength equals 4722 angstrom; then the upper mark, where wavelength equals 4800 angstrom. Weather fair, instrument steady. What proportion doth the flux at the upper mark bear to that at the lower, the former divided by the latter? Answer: 1.01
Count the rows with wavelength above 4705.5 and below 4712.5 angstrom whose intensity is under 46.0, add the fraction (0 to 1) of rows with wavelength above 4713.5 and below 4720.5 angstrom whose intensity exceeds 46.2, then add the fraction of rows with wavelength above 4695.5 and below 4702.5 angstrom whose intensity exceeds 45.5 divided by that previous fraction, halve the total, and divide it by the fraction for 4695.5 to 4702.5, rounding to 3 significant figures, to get 14.2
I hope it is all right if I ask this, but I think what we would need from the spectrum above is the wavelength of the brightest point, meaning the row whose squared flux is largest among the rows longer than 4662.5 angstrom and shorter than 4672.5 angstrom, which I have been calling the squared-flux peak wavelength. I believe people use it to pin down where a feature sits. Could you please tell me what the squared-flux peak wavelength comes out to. 4663 angstrom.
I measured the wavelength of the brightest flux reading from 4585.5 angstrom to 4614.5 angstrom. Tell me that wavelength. 4609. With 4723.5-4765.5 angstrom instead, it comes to 4724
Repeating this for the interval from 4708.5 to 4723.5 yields 4723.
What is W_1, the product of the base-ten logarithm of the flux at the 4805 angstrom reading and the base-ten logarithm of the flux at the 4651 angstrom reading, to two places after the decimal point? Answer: 2.76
